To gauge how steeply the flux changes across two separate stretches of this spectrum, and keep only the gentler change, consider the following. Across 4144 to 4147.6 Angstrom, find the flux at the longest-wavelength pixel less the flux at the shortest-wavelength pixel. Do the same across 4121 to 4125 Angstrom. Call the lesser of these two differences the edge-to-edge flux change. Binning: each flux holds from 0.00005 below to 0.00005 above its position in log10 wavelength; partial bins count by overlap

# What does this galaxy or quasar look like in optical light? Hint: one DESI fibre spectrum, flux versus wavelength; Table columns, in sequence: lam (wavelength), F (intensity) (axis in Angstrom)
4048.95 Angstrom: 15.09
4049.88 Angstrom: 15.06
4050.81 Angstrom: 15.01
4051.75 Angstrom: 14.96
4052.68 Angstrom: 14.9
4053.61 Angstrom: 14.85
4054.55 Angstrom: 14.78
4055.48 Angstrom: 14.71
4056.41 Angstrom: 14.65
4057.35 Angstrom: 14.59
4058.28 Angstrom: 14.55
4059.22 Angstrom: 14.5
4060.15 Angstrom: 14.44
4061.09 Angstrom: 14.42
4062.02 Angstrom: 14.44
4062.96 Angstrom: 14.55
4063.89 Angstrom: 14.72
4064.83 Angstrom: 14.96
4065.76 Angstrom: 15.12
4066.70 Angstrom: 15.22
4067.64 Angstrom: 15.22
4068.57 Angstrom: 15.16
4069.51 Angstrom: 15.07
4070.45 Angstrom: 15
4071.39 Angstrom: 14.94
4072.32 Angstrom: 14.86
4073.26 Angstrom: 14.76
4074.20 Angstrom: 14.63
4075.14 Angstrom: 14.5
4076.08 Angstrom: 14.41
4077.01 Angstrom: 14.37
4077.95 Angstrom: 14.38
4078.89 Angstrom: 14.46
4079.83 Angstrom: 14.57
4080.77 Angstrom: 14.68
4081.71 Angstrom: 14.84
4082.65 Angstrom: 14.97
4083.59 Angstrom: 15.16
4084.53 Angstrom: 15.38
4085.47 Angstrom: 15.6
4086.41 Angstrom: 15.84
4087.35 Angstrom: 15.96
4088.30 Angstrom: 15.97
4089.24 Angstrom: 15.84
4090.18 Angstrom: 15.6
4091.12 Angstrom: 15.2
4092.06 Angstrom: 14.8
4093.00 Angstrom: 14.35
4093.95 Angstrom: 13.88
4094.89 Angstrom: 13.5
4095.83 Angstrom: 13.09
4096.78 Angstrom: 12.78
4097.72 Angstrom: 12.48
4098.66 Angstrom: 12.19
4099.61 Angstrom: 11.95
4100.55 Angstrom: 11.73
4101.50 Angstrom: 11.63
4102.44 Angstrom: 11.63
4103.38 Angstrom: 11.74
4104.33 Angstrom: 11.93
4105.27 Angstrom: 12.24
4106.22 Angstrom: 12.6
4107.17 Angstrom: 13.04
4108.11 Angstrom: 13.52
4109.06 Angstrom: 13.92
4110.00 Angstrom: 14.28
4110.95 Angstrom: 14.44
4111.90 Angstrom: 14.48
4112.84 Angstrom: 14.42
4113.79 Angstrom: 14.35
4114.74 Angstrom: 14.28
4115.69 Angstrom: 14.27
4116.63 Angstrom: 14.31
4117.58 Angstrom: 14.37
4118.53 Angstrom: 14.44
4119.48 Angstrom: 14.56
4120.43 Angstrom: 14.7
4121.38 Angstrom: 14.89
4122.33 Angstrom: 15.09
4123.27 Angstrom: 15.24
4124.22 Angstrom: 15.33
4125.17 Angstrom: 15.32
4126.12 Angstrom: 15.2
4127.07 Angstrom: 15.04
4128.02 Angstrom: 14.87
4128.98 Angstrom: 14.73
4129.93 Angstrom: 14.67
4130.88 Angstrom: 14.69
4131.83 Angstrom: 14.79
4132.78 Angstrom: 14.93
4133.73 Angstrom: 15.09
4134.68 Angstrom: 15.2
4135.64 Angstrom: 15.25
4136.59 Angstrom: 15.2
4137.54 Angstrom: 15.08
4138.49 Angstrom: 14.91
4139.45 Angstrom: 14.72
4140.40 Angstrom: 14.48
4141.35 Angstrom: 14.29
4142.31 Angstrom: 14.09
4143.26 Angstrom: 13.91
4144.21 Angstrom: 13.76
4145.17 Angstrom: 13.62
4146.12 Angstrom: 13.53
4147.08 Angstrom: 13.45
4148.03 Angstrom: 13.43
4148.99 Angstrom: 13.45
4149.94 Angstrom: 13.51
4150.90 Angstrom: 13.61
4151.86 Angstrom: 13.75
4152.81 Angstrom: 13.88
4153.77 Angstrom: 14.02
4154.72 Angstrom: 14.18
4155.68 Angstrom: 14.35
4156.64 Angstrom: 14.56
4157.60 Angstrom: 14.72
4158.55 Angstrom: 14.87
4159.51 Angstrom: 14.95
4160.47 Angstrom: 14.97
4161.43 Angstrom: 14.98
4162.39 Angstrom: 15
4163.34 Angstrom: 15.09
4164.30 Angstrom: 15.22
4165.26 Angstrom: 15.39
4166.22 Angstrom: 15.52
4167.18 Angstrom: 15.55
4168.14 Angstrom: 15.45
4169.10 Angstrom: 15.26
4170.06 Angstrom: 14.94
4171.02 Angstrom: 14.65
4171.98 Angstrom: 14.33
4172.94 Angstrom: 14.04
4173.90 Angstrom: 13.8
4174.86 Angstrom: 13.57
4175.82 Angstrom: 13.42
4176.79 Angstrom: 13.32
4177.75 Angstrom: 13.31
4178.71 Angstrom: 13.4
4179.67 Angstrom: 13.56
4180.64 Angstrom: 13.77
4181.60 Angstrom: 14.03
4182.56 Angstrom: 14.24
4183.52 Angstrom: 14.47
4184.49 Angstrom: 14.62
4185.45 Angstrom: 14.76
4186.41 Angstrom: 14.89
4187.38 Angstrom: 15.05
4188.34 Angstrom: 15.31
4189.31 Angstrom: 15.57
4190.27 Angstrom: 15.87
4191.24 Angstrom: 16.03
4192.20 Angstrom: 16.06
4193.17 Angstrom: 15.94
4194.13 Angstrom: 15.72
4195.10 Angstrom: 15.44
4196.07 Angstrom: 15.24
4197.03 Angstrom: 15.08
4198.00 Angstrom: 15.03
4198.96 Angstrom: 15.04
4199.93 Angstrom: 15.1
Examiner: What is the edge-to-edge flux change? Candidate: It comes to -0.3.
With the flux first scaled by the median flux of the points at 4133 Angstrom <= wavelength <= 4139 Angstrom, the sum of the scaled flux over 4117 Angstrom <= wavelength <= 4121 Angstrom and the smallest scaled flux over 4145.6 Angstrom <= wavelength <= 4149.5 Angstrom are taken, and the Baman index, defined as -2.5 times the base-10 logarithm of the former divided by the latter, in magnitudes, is -1.59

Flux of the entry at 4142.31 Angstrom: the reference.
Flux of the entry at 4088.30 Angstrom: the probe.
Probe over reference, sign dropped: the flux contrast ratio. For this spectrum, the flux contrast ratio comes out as 1.13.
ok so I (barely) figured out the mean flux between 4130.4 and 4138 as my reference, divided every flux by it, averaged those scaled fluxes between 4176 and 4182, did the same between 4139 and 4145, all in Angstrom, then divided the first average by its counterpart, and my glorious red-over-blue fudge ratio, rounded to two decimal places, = 0.95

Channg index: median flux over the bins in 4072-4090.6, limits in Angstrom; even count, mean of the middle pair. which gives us 14.85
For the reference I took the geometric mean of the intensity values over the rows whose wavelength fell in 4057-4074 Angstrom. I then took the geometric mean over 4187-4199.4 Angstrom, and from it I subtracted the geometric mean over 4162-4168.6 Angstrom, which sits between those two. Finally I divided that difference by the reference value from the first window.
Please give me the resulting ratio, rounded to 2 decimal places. 0.01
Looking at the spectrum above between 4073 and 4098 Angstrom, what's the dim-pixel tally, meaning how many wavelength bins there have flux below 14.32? 5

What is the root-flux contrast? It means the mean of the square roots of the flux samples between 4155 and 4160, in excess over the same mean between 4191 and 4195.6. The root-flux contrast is -0.15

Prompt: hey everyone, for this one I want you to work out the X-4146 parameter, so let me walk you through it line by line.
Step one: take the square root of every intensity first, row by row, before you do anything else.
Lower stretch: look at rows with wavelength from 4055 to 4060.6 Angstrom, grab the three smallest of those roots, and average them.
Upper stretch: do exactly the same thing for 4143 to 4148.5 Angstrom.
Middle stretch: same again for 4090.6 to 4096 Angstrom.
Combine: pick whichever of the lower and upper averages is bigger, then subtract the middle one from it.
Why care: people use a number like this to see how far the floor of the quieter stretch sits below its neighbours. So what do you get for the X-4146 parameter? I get 0.13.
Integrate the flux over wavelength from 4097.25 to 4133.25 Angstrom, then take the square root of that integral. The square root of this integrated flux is 22.4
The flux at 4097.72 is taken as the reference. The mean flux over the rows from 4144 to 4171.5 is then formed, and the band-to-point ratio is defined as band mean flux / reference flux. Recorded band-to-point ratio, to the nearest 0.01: 1.16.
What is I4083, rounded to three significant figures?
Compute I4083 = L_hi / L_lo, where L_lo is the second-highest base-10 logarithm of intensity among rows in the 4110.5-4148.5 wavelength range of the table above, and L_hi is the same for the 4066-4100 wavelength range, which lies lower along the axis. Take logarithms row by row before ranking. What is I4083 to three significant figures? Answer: 1.01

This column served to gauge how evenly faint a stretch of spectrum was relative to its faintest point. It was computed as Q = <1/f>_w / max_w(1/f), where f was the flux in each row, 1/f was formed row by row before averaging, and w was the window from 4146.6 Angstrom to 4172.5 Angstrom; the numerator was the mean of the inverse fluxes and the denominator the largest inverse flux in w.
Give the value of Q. 0.92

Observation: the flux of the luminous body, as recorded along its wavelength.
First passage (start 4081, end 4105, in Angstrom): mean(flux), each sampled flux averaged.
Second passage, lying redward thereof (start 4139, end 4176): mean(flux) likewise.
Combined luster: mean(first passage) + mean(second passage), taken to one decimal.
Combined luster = 28.3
